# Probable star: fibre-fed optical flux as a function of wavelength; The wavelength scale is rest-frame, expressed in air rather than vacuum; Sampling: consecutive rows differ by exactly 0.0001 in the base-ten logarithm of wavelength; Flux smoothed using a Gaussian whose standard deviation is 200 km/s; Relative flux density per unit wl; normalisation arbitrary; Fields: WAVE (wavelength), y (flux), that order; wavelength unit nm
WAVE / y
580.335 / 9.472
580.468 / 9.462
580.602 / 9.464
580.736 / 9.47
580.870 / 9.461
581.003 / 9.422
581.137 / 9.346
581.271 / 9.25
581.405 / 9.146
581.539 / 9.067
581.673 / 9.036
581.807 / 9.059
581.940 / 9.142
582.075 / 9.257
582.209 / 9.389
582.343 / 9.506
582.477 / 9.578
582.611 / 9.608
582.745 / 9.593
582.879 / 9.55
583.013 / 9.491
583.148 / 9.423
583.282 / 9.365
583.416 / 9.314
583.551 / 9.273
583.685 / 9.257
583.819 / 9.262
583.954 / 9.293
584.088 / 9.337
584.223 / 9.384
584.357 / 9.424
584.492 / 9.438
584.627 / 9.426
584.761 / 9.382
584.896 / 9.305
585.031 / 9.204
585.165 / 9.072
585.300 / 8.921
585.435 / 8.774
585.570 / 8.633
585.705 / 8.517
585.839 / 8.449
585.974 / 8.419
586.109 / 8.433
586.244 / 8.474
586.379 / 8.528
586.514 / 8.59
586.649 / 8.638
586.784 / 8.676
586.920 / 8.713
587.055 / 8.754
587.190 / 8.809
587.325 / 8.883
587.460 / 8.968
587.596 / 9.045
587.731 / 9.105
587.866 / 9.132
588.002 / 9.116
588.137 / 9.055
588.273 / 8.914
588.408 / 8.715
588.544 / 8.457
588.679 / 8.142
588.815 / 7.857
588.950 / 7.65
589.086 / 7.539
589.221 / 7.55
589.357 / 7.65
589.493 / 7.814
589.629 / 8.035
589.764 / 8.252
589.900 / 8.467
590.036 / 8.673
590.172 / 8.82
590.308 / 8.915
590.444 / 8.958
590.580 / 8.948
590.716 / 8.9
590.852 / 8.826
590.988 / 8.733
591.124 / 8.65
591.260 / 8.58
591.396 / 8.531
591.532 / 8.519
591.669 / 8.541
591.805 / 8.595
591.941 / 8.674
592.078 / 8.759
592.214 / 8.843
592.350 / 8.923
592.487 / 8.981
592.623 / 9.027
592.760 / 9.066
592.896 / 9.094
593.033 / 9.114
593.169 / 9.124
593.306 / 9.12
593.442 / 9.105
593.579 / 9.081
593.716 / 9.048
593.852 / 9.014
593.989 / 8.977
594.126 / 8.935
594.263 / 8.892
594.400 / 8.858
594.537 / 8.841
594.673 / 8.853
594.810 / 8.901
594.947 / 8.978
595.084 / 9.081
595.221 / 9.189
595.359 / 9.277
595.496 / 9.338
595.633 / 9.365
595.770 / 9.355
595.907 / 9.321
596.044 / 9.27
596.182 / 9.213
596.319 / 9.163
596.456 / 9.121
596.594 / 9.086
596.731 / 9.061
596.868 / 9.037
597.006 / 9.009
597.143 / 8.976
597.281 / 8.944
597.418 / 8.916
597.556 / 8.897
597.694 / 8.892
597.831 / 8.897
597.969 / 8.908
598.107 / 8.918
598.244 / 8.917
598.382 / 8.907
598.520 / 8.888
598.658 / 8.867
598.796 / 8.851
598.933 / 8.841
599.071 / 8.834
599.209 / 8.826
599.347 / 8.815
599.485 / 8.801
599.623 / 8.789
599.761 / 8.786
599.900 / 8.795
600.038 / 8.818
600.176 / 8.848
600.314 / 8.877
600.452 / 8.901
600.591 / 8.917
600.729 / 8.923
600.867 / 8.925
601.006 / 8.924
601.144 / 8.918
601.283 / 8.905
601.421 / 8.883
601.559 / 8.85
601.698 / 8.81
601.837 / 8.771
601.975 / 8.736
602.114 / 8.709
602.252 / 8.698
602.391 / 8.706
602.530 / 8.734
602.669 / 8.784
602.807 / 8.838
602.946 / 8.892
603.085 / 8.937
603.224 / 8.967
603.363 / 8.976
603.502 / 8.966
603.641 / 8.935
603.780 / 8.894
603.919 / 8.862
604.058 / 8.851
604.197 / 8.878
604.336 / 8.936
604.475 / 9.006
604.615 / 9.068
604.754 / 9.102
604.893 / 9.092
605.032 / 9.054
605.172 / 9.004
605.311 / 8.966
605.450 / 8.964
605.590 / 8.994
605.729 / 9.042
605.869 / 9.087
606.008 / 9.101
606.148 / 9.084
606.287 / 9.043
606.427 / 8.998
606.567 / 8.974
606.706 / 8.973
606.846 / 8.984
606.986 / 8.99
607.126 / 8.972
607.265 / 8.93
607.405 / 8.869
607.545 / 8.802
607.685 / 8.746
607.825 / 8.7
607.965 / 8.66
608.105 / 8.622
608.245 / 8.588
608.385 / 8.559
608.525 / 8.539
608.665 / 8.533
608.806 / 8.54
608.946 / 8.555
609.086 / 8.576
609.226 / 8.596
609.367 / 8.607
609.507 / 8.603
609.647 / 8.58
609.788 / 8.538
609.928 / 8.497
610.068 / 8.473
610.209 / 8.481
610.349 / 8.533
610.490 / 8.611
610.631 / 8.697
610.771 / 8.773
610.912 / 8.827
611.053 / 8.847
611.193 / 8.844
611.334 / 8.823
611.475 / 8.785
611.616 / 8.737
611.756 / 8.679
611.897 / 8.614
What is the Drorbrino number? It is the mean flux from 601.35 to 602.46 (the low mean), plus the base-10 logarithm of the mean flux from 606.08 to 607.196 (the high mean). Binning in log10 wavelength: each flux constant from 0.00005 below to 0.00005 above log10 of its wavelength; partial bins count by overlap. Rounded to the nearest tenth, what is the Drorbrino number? 9.7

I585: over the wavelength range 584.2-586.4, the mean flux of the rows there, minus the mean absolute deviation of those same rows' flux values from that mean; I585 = 8.55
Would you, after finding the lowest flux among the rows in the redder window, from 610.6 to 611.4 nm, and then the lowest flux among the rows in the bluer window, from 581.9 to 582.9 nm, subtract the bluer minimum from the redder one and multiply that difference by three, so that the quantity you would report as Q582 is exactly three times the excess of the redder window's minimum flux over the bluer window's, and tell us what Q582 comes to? -1.3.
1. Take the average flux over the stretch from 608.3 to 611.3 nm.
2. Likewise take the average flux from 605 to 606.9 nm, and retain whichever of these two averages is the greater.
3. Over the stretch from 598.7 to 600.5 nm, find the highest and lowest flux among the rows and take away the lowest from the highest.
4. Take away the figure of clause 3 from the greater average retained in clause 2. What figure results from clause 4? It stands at 8.9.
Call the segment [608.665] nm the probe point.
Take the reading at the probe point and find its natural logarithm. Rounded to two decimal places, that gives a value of 2.14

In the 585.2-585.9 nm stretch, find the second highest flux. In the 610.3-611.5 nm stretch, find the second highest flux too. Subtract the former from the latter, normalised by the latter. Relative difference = 0.01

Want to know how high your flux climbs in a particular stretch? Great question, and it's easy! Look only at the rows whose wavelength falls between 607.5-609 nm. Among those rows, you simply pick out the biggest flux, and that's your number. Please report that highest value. 8.802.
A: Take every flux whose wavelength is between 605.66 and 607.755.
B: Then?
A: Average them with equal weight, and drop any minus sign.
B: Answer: 8.97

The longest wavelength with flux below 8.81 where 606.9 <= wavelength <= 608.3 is 608.245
